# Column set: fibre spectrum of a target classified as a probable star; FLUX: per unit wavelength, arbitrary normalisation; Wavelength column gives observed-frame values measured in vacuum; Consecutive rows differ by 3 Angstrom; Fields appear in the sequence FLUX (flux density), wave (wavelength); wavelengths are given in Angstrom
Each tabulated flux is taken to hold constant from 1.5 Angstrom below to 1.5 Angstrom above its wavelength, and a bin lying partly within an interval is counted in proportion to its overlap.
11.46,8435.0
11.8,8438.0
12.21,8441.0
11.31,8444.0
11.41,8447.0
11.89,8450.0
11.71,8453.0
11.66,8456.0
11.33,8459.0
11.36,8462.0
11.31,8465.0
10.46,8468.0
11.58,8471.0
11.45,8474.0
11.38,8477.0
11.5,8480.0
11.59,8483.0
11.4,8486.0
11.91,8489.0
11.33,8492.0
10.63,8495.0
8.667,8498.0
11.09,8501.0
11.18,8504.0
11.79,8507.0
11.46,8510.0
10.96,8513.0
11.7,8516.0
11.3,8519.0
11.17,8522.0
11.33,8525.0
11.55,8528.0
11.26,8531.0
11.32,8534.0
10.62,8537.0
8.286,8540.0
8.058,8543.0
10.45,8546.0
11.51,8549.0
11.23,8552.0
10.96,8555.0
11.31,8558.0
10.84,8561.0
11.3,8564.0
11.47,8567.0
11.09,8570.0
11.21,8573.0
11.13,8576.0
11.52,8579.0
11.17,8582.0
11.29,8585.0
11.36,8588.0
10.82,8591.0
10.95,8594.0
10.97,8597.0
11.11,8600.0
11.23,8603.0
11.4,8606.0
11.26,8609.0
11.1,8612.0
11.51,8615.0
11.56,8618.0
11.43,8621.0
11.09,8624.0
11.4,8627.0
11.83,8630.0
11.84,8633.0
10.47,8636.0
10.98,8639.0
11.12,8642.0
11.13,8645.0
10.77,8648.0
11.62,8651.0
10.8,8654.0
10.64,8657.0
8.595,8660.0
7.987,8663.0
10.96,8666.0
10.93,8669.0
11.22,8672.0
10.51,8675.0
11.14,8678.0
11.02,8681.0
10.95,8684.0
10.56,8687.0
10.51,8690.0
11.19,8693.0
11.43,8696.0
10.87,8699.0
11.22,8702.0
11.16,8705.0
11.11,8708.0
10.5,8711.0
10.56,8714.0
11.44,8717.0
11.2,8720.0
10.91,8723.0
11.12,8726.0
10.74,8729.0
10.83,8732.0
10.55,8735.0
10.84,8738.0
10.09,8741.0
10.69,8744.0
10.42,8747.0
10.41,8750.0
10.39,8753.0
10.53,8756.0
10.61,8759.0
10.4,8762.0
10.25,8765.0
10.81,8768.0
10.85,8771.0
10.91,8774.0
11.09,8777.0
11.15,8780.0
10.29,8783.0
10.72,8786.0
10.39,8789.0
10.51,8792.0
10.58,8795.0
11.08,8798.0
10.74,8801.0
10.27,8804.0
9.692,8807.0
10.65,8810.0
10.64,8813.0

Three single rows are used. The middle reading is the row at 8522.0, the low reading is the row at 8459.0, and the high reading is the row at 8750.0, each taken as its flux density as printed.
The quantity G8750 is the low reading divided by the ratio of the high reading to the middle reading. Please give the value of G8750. 12.2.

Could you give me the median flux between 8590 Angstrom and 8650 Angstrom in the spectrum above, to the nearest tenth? 11.1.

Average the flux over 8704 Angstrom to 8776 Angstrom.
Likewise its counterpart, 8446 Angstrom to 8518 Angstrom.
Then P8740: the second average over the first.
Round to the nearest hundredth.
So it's 1.05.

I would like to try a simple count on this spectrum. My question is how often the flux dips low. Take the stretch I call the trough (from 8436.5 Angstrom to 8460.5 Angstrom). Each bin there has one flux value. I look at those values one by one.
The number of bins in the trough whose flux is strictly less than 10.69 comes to 0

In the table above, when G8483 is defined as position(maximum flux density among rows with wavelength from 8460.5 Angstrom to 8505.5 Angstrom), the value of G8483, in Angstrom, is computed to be 8489.0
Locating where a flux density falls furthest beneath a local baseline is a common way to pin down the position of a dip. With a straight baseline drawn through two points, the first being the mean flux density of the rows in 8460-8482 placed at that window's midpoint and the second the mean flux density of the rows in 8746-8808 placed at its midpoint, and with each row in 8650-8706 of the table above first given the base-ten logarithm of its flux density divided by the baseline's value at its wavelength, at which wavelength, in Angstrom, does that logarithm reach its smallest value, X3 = 8663.0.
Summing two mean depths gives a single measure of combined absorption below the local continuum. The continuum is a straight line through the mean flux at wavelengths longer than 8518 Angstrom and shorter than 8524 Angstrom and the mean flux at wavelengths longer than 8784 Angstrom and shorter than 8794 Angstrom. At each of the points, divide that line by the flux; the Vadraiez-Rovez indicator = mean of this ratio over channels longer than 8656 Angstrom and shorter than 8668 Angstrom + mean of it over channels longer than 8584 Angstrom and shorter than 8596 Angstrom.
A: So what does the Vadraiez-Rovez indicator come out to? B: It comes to 2.16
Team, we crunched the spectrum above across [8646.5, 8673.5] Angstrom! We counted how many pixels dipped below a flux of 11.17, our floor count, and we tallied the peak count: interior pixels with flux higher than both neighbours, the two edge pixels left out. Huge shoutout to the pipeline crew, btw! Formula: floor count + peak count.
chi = 9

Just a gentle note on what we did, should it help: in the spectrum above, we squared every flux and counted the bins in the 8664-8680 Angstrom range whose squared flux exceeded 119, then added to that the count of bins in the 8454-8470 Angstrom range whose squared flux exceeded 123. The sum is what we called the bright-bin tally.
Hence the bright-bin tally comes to 8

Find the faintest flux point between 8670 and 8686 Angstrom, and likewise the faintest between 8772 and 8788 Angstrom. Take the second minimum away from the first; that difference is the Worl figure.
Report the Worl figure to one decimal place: 0.2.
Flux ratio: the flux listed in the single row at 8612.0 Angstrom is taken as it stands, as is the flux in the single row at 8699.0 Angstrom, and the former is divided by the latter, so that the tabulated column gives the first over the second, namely 1.02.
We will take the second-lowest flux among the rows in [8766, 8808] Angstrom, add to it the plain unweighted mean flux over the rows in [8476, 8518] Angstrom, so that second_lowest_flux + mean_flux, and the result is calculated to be 21.45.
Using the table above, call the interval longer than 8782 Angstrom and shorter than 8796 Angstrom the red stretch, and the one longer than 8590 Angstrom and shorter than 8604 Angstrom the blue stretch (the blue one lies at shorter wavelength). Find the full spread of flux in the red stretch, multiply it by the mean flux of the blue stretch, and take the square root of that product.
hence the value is 2.18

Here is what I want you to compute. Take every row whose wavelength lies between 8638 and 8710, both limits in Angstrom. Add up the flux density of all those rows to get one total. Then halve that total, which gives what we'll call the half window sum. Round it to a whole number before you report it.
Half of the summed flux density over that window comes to 129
